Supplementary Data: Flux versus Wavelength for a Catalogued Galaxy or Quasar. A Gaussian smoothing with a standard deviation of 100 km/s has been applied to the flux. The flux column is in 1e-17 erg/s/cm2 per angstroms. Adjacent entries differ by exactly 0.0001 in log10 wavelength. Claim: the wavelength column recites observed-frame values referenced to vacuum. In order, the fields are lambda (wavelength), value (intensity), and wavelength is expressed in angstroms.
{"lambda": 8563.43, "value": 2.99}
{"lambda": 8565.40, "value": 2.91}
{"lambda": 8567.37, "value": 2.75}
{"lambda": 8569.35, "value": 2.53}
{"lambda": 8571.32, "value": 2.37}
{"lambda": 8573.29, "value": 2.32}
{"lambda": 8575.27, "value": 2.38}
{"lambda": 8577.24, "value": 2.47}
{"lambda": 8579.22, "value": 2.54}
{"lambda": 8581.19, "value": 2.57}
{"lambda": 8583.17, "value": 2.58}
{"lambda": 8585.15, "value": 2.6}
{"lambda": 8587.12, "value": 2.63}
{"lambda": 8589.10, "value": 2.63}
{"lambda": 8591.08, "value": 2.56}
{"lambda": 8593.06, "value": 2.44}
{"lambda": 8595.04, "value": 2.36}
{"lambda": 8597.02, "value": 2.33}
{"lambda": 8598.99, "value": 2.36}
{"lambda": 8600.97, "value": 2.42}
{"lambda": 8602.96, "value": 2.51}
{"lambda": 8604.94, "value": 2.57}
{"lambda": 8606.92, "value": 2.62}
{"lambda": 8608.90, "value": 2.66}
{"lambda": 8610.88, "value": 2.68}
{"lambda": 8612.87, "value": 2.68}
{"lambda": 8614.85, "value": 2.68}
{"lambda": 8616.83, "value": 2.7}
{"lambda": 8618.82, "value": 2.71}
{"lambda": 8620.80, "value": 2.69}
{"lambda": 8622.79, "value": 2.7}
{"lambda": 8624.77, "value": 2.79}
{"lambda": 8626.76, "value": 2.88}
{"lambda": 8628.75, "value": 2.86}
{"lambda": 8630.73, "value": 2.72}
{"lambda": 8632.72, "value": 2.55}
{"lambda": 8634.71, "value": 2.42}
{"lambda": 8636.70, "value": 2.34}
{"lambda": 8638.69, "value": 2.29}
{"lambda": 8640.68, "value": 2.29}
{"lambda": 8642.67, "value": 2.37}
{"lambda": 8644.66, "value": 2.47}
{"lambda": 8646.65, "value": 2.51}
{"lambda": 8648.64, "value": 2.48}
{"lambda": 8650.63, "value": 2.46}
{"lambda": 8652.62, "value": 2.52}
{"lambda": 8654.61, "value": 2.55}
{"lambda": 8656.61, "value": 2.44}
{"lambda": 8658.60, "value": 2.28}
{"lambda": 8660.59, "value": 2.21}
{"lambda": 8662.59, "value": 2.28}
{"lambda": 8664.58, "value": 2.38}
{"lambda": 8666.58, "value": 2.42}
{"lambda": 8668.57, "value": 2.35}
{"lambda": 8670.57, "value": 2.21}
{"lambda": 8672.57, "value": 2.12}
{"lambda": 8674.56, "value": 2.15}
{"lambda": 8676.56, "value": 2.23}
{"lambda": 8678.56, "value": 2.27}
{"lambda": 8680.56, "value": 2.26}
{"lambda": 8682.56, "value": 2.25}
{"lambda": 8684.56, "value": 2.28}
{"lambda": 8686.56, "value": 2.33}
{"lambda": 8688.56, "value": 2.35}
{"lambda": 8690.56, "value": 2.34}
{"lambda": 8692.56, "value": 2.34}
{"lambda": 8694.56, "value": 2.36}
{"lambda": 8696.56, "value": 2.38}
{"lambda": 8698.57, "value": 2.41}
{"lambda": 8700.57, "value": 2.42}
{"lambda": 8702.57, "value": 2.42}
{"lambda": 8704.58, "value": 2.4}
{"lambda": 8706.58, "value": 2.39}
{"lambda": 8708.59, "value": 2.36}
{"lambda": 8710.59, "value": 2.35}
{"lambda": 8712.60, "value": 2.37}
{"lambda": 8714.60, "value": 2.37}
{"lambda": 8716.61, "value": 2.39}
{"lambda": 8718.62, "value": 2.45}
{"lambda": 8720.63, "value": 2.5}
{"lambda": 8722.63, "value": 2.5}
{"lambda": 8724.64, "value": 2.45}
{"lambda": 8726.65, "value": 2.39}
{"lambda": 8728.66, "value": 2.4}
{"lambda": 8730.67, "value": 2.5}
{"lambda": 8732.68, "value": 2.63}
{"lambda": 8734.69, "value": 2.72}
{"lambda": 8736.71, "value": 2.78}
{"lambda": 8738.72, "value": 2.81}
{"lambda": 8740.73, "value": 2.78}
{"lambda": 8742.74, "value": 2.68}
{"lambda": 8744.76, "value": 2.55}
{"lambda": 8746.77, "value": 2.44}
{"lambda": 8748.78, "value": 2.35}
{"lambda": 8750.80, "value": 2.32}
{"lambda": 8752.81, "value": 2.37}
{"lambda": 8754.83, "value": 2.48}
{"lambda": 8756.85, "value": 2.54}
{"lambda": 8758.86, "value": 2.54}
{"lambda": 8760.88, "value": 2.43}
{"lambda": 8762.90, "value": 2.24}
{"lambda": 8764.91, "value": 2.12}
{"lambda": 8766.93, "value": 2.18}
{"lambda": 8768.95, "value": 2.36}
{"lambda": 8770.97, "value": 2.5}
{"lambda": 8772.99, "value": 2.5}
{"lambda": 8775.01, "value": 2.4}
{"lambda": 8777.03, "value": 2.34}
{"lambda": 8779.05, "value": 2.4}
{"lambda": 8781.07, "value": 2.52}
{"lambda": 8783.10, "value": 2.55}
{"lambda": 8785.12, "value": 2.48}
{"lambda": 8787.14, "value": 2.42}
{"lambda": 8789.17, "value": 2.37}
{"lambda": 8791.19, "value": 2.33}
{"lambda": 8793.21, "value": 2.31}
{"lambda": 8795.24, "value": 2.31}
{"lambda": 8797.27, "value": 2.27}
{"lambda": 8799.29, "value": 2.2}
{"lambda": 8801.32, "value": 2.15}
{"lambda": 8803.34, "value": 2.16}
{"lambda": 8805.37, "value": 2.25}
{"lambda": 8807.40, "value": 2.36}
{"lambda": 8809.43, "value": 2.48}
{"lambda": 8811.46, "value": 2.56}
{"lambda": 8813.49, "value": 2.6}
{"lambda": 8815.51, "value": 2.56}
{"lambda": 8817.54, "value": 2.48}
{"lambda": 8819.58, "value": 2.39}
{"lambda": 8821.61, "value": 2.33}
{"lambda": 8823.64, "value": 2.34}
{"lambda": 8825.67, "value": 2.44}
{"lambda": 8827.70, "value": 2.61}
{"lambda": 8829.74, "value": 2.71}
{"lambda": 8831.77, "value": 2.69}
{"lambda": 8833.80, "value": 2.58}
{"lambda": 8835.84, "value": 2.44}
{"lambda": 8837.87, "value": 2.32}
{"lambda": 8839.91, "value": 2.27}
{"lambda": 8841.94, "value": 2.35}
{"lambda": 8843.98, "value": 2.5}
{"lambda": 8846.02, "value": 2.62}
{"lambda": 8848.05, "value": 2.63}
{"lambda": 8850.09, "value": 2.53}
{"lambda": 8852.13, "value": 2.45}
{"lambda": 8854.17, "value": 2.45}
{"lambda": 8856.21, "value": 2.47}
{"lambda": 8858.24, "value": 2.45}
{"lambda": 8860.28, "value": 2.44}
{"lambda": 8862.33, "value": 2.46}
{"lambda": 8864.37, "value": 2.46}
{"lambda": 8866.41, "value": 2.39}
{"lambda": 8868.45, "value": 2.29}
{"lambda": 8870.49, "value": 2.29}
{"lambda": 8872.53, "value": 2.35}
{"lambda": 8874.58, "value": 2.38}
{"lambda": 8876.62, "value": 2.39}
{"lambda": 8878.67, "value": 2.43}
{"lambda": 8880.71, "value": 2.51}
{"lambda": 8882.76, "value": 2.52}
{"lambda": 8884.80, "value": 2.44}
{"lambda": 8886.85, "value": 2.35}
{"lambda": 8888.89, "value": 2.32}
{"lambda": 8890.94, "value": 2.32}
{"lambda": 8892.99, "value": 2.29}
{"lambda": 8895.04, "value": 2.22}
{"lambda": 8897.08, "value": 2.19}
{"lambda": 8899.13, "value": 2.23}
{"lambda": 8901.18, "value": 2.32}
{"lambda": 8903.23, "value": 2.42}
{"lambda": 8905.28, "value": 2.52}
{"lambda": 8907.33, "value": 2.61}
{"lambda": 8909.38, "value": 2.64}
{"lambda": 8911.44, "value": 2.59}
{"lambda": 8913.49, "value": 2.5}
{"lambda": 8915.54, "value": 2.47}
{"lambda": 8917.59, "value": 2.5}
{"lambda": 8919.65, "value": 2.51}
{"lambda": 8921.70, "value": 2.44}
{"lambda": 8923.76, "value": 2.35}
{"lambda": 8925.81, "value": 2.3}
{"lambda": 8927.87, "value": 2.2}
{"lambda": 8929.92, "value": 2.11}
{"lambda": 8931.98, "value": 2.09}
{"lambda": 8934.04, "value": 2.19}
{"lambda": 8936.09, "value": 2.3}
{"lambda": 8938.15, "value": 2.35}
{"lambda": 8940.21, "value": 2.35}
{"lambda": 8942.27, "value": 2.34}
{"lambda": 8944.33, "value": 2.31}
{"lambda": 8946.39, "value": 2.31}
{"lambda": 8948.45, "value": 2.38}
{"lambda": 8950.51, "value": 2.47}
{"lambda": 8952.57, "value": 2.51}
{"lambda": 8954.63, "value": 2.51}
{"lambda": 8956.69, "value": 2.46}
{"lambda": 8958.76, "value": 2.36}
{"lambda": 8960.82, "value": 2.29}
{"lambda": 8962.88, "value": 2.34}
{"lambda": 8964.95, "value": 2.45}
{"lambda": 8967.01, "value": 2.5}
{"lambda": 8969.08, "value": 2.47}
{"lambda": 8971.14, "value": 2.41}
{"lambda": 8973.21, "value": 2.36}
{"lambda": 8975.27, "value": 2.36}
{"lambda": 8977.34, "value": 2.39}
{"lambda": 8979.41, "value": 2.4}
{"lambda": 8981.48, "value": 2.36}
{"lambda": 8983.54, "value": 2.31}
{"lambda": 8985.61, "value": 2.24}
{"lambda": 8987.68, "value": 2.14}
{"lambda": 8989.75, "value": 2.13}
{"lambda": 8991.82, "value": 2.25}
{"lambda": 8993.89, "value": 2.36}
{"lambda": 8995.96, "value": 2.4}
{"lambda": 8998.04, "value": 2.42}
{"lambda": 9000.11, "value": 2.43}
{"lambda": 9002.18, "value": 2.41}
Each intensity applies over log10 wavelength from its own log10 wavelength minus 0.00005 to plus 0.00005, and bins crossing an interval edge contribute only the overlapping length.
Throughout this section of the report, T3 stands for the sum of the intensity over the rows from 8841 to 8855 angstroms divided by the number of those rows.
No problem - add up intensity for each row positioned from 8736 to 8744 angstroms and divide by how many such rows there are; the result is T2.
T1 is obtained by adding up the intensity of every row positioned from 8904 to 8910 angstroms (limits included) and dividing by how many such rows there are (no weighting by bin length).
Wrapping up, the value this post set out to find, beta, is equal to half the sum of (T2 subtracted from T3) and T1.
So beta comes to 1.17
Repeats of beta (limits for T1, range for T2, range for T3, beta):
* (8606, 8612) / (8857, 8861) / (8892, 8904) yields 1.24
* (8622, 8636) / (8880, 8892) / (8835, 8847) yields 1.35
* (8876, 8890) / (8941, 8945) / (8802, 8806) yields 1.15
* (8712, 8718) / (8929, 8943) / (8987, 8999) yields 1.21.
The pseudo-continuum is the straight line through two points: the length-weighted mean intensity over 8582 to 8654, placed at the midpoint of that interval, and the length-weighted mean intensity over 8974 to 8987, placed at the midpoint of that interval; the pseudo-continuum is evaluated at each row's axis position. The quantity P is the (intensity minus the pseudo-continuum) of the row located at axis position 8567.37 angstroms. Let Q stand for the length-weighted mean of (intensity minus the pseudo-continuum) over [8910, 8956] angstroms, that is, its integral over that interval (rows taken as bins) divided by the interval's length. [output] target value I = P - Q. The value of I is 0.16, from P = 0.16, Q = 0.00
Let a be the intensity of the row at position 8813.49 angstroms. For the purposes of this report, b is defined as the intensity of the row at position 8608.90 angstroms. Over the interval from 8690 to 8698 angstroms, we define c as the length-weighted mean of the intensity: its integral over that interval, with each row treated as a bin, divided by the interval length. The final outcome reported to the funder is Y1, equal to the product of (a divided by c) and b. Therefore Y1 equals 2.93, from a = 2.6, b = 2.66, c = 2.36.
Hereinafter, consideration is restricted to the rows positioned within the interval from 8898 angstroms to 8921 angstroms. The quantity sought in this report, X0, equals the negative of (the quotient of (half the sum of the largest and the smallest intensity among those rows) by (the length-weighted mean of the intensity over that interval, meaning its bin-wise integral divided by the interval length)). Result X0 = -0.982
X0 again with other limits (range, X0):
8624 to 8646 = -1.018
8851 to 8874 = -0.988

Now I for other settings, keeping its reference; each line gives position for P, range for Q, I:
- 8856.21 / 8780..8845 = 0.08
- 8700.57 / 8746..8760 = -0.05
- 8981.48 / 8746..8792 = 0.09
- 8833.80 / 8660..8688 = 0.41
